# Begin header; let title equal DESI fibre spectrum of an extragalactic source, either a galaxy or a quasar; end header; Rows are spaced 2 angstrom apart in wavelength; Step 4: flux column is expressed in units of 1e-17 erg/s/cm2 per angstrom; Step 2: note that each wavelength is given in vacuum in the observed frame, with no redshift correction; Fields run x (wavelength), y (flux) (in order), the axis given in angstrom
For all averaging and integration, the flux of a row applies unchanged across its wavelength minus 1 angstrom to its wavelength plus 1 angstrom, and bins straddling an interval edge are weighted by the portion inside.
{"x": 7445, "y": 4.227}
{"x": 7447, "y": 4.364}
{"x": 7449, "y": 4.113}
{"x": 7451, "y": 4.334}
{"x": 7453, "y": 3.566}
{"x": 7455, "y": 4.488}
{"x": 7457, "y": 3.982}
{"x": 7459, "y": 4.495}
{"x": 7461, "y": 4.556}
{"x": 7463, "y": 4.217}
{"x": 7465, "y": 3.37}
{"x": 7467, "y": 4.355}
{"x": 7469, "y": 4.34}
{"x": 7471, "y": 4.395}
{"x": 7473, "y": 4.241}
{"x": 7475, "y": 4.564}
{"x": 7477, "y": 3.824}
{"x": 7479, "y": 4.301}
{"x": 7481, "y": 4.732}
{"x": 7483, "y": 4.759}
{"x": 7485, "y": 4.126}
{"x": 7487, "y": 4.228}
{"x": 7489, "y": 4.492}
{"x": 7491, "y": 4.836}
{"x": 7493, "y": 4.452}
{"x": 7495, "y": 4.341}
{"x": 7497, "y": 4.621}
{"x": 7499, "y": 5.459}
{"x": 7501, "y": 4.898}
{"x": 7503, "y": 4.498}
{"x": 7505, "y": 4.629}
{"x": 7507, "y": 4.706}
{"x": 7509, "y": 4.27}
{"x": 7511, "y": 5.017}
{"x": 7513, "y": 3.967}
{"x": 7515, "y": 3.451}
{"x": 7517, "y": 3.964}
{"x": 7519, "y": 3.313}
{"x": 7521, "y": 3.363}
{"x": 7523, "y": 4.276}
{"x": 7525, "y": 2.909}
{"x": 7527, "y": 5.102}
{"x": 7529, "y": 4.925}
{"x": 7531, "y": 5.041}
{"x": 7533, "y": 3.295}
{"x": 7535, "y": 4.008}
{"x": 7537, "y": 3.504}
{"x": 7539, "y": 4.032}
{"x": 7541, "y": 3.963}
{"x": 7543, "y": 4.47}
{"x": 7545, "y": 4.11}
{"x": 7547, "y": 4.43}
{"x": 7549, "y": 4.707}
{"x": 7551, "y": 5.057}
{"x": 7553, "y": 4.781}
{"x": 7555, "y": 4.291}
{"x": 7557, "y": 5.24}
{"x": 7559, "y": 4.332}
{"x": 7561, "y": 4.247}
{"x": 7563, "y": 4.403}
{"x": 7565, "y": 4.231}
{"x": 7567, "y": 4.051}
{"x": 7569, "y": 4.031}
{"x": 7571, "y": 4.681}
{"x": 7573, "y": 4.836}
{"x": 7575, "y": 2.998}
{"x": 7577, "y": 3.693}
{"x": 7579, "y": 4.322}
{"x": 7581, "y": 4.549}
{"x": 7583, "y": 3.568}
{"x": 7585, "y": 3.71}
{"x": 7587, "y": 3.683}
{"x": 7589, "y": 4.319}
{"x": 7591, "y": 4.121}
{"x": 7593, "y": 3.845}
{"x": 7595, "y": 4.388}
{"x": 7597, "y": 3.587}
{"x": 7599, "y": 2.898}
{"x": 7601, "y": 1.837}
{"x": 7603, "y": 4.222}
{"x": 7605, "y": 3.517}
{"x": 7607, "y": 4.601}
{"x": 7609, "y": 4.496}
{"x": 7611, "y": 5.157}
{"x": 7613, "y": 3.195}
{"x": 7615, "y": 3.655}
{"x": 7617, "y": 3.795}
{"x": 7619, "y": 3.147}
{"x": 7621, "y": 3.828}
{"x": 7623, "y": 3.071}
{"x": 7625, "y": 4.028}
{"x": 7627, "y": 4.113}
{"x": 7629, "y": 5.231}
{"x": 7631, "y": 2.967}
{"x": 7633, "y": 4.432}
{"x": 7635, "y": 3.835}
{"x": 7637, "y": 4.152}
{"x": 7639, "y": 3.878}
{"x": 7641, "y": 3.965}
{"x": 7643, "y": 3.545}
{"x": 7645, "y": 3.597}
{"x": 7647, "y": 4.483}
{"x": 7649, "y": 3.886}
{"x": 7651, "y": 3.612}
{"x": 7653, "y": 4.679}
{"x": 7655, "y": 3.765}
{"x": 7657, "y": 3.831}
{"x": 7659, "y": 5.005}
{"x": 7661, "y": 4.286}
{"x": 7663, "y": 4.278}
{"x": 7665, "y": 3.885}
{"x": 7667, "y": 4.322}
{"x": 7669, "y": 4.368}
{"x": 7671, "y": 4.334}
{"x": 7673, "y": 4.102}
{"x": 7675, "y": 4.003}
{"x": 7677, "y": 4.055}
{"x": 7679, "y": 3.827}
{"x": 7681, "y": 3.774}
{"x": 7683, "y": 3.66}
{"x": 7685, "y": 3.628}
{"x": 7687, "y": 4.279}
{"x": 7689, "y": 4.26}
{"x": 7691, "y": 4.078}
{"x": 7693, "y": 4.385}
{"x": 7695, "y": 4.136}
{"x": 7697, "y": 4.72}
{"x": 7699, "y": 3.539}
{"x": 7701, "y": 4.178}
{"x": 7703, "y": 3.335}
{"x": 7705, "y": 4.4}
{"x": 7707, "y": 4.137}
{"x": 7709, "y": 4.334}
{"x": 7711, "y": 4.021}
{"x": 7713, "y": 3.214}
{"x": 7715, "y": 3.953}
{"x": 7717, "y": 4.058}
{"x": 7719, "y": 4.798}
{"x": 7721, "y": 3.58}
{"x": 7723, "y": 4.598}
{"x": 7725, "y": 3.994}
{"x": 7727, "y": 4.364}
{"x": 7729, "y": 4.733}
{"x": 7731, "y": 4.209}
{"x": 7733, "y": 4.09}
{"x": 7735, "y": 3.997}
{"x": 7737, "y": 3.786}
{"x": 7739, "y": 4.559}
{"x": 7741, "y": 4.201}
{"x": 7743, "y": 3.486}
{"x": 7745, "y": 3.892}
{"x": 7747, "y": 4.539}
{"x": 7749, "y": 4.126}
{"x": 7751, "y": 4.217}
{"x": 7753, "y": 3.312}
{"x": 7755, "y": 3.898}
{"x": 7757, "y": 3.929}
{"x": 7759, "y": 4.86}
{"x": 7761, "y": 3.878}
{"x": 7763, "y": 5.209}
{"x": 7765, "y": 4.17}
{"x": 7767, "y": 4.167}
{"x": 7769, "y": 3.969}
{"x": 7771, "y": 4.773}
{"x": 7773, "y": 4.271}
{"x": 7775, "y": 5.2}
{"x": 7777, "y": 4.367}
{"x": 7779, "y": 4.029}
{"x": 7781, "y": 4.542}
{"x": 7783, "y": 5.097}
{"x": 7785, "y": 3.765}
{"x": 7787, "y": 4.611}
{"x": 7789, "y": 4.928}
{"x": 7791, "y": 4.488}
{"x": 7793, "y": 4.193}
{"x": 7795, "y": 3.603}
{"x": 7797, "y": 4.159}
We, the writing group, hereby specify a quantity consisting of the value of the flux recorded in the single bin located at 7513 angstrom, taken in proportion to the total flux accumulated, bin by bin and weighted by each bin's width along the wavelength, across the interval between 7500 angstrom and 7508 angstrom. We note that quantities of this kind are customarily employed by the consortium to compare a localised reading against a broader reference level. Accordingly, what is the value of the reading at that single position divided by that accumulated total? 0.106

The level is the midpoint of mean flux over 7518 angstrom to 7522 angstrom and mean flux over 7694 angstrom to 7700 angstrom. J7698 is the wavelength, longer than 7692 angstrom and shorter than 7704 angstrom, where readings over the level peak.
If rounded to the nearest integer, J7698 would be 7697 angstrom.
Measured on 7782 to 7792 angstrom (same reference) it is 7783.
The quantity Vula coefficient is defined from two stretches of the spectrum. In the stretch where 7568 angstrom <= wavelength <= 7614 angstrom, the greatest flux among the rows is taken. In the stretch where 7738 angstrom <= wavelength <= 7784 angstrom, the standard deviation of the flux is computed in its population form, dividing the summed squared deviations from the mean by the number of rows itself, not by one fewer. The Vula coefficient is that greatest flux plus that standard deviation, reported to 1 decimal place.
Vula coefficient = 5.6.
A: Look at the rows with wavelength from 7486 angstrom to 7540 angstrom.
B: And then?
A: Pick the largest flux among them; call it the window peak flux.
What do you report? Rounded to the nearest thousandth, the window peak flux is 5.459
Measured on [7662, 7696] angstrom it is 4.385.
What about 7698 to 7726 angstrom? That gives 4.798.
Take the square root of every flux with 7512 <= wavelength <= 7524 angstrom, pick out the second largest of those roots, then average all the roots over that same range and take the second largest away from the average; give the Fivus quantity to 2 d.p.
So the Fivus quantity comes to -0.06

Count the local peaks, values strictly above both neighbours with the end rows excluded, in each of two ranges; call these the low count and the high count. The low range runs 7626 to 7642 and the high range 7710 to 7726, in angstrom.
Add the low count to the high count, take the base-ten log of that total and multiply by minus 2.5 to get -1.7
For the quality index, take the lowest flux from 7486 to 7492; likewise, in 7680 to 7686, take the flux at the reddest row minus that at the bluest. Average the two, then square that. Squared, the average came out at 4.2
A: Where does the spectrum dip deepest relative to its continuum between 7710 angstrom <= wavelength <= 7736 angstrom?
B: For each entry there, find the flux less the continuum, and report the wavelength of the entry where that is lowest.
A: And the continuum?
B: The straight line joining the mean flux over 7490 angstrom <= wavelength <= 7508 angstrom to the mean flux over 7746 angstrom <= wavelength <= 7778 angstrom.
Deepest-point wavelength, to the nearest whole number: 7713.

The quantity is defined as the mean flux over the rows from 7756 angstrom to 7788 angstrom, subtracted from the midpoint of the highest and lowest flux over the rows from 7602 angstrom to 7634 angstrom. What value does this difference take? -0.3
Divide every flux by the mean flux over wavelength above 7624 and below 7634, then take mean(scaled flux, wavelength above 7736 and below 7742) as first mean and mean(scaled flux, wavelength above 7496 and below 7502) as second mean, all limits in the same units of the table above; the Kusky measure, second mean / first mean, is 1.19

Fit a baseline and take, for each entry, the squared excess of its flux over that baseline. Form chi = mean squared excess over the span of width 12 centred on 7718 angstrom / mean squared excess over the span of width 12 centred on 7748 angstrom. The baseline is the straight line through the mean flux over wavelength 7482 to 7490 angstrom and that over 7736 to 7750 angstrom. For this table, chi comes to 1.5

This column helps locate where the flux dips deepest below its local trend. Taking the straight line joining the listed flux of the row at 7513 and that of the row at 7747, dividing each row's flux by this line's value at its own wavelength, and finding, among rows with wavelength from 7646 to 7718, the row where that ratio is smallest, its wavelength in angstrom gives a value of 7713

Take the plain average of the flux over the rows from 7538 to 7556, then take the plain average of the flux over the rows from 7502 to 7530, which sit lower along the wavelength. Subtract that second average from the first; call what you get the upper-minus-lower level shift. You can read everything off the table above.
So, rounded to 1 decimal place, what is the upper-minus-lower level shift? 0.3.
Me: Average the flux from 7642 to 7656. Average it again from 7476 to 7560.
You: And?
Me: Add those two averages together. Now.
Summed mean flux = 8.29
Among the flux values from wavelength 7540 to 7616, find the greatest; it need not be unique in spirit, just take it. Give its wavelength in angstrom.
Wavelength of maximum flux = 7557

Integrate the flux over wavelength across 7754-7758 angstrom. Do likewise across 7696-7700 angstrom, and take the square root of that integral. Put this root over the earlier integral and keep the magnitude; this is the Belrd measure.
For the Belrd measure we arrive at 0.260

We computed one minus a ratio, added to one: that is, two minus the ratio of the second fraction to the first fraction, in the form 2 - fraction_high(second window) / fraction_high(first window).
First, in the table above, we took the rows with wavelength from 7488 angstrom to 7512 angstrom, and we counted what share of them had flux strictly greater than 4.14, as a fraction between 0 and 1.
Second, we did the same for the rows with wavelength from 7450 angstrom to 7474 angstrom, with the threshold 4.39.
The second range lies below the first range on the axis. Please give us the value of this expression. 1.67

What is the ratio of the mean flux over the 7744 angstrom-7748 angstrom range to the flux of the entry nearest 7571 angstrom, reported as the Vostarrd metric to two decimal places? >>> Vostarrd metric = 0.90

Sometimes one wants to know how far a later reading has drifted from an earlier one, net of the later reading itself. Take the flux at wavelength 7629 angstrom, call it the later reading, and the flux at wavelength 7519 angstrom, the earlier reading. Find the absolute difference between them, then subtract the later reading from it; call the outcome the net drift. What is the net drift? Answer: -3.3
